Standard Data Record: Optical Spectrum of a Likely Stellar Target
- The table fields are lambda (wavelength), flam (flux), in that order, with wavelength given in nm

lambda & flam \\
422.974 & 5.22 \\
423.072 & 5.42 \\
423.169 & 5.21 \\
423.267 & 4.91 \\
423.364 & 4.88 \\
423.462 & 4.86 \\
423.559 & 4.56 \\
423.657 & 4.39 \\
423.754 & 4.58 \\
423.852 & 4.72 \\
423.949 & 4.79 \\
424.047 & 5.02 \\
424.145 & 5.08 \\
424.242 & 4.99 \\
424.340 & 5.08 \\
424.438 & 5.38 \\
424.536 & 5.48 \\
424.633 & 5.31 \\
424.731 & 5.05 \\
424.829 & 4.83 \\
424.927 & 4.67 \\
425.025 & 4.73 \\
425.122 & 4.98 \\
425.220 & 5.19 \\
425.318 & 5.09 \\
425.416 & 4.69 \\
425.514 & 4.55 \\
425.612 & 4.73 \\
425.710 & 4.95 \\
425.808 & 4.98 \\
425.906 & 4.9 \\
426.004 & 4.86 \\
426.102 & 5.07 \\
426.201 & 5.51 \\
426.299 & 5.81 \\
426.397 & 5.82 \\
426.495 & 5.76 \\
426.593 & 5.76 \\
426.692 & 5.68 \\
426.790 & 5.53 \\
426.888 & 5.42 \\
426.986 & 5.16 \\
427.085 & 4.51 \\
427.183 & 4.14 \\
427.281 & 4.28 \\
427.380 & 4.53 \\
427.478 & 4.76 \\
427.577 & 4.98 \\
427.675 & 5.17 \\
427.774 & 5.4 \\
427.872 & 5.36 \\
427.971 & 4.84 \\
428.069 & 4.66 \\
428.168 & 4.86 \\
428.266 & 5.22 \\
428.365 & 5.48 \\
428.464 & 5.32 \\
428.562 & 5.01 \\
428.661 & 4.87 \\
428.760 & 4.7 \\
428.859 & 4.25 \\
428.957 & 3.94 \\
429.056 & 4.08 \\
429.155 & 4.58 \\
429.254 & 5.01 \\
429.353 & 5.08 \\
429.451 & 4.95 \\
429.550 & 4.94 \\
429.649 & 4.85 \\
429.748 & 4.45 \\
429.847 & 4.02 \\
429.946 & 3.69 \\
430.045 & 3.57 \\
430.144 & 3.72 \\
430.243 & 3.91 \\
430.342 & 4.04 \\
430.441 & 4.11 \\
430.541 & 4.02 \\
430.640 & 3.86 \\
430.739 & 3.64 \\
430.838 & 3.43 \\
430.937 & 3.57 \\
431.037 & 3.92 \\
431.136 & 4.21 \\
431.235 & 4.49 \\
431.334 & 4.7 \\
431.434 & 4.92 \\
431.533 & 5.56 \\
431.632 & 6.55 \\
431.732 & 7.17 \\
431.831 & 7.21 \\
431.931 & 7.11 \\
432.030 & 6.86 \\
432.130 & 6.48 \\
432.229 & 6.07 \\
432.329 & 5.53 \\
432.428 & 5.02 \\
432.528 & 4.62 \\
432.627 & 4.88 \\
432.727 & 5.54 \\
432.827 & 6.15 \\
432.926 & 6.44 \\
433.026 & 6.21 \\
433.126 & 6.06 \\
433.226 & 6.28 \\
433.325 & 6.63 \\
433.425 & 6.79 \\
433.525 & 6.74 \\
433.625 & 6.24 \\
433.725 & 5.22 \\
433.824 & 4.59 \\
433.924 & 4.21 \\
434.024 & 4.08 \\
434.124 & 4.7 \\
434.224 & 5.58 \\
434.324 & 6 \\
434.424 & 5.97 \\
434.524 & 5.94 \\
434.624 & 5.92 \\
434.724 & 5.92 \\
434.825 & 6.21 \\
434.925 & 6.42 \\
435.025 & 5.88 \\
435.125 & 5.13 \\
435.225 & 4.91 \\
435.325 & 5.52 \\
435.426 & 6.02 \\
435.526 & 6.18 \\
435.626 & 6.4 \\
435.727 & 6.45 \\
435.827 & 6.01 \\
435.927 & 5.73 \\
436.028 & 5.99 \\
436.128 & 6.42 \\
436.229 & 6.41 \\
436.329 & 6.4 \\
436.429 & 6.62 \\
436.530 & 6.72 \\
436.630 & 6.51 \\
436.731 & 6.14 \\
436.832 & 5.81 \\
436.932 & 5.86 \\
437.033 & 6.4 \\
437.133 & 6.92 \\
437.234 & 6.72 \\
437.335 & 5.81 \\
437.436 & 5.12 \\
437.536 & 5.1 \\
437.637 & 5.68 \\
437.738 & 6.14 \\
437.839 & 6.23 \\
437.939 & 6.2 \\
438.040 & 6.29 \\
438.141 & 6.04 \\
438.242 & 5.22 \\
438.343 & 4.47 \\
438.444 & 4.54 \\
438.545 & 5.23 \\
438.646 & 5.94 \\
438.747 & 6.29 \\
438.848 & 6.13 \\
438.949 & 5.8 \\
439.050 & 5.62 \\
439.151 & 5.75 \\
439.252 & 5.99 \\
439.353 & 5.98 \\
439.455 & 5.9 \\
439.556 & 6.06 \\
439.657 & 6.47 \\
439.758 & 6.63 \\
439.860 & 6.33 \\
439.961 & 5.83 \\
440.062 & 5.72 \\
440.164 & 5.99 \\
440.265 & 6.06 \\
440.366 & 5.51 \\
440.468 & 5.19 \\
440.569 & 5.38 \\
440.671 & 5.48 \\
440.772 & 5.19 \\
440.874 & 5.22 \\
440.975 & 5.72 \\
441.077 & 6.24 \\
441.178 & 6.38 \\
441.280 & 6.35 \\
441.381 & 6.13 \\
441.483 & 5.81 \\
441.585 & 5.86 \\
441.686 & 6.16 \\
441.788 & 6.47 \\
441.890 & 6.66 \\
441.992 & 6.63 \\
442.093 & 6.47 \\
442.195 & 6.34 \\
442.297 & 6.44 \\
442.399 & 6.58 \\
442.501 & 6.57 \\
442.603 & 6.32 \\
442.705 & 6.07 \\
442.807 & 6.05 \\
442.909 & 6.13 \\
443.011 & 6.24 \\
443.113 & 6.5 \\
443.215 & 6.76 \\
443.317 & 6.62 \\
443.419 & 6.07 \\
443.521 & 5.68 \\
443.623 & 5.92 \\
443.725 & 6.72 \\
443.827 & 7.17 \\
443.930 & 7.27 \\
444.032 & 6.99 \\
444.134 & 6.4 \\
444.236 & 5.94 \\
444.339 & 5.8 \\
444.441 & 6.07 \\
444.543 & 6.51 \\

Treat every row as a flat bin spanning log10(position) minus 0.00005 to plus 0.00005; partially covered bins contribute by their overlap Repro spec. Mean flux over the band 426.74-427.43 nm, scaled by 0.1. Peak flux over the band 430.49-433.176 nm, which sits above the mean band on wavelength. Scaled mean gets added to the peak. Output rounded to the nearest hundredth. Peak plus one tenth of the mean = 7.69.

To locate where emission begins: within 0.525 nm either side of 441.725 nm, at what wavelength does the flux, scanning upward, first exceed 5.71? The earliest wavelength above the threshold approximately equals 441.280 nm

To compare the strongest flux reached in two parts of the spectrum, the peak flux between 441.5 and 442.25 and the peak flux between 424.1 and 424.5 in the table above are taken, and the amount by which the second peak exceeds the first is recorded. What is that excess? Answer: -1.3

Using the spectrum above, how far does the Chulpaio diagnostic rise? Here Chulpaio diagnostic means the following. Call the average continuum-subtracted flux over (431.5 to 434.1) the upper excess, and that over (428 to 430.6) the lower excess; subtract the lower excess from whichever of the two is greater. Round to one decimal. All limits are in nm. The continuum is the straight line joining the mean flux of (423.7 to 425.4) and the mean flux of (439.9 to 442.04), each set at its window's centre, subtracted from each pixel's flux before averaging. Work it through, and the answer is 1.2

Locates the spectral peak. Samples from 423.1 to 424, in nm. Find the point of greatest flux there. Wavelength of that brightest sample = 423.169 nm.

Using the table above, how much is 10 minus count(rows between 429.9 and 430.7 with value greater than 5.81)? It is 10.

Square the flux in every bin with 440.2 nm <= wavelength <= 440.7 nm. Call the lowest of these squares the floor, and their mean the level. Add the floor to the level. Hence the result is 58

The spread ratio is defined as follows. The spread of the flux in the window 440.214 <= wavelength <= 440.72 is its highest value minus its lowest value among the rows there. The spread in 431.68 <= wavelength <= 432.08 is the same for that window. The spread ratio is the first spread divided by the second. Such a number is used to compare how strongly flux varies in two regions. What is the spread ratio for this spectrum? 2.5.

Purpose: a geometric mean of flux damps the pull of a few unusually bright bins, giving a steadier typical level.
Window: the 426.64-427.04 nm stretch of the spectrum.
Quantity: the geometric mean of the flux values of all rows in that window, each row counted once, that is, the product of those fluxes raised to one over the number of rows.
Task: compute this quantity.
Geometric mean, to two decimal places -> 5.44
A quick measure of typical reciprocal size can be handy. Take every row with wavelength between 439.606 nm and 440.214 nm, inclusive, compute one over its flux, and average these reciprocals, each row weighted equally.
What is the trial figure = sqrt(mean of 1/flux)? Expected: 0.403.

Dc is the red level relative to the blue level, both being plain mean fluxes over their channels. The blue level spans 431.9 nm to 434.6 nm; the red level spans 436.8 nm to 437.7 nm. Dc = 1.03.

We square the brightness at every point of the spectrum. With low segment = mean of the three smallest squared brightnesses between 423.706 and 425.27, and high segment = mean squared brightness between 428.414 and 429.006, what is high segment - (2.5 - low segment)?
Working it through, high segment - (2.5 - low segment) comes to 41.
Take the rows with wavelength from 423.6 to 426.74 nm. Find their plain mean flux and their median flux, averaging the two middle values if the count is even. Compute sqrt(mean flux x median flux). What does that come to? 5.04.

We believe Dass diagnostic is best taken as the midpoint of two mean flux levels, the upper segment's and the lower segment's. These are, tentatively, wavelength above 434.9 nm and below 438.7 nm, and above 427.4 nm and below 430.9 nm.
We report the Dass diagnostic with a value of 5.2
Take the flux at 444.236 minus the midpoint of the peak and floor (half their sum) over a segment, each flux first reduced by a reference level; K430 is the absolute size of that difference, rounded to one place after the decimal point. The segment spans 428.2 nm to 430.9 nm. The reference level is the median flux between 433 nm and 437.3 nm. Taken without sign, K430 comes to 1.5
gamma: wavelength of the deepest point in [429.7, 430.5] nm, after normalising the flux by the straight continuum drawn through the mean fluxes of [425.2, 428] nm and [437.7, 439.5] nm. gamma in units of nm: 430.045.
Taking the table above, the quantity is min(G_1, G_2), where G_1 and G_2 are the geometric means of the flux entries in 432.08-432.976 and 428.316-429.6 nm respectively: 4.76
